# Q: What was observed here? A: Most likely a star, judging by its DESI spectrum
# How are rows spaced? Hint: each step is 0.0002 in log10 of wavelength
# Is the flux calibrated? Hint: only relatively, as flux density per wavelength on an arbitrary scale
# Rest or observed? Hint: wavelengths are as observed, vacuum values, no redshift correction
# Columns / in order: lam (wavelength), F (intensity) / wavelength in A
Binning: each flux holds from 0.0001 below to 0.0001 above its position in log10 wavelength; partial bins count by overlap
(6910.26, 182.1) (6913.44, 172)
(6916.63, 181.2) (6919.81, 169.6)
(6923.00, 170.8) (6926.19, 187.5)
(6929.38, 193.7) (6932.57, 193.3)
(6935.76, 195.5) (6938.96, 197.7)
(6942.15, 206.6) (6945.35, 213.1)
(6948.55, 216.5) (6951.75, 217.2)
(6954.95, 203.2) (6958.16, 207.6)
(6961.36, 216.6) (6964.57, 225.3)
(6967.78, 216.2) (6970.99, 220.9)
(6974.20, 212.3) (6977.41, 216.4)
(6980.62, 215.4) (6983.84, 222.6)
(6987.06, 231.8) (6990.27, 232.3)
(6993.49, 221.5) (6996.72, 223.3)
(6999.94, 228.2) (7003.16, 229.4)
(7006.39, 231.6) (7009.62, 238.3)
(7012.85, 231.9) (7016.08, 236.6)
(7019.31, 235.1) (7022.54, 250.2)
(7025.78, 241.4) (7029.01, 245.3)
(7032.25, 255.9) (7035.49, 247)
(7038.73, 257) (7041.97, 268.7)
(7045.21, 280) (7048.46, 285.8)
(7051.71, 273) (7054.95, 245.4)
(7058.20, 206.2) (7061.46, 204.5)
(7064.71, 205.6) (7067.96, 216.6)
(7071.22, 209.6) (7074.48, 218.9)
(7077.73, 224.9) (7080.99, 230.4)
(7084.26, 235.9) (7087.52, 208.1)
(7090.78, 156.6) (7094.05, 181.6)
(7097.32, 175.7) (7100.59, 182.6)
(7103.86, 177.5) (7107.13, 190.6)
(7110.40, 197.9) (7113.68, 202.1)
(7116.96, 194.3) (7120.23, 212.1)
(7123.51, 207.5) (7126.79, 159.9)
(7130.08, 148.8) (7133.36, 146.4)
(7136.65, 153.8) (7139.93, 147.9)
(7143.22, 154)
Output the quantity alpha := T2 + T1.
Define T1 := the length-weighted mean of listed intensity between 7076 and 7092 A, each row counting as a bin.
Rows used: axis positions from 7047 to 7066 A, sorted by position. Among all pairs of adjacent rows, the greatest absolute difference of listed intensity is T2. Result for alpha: 252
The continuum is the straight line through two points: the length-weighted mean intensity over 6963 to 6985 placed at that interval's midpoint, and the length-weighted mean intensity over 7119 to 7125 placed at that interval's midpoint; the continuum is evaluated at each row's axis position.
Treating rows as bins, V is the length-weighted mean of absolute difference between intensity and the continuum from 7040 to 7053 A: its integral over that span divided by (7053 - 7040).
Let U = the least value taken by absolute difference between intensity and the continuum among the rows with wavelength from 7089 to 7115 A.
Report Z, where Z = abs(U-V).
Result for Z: 54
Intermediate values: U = 8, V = 62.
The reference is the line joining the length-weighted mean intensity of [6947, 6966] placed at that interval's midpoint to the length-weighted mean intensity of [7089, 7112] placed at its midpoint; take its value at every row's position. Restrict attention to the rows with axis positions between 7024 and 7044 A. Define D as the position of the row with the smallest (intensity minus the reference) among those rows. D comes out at 7025.78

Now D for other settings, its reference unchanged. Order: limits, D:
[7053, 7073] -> 7061.46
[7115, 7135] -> 7133.36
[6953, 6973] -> 6954.95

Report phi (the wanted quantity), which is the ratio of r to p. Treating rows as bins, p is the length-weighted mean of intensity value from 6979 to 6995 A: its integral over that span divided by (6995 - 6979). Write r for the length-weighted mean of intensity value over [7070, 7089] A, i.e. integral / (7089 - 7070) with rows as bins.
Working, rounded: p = 225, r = 222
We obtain 0.99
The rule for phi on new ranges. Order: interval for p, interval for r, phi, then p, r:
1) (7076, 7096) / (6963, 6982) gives 1.06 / 206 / 218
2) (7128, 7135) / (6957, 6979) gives 1.46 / 148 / 217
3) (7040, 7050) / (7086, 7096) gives 0.65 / 277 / 182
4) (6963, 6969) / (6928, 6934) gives 0.88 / 221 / 194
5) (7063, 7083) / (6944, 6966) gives 0.98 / 218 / 214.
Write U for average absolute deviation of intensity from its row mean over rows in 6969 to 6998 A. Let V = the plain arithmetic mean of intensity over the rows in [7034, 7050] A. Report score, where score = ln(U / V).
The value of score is -4.0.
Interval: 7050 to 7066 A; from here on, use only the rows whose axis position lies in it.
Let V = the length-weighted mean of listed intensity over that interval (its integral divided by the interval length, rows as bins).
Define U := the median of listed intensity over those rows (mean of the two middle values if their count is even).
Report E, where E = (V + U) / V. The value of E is 1.91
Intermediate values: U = 206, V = 228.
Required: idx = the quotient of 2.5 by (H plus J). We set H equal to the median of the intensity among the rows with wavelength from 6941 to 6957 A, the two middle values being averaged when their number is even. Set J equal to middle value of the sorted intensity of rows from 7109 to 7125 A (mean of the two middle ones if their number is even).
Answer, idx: 0.0060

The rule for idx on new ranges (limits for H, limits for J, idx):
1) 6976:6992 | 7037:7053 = 0.0050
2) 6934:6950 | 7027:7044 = 0.0054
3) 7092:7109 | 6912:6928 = 0.0071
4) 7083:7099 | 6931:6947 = 0.0066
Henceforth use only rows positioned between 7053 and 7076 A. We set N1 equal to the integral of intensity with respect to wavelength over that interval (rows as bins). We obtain 4969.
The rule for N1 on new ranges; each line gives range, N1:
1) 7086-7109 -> 4183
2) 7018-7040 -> 5444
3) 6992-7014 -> 5039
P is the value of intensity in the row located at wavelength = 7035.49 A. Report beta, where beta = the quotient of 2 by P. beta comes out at 0.0081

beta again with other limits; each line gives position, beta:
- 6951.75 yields 0.0092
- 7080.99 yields 0.0087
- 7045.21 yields 0.0071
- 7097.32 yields 0.0114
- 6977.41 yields 0.0092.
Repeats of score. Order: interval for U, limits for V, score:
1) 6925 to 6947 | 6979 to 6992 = -3.5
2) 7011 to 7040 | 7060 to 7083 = -3.4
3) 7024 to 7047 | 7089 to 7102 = -2.8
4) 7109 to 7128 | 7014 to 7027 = -3.0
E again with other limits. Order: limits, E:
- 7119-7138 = 1.92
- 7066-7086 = 2.00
